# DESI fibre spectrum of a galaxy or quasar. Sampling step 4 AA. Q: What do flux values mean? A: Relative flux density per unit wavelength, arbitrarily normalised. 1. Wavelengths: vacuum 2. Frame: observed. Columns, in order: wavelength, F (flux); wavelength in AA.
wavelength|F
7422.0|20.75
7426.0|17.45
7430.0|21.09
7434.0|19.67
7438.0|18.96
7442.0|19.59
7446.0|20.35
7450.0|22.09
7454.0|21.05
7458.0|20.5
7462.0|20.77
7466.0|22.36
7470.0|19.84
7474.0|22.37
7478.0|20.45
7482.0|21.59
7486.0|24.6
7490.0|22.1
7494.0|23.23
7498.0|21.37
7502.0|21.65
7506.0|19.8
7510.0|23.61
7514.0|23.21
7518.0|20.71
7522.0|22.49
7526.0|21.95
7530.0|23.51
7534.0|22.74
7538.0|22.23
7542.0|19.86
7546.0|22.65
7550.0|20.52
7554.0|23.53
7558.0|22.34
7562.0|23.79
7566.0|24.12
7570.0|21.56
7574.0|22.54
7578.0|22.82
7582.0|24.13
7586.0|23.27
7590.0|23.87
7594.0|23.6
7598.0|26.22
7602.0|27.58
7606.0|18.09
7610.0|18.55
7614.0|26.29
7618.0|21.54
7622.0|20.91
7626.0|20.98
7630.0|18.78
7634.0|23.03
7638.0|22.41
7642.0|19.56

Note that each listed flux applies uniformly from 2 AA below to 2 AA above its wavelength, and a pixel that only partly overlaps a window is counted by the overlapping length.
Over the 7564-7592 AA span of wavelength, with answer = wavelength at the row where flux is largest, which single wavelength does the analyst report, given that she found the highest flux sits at 7582.0 AA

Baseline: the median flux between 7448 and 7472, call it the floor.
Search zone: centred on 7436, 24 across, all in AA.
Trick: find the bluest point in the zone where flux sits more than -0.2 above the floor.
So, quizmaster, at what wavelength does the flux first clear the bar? 7430.0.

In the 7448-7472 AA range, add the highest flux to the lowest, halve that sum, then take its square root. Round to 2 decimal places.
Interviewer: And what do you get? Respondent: 4.59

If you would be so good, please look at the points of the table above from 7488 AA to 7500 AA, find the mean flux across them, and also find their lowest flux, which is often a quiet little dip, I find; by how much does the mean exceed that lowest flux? 0.86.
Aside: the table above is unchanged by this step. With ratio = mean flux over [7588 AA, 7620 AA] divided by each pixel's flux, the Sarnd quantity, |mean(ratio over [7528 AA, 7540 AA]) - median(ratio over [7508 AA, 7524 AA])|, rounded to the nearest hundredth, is 0.00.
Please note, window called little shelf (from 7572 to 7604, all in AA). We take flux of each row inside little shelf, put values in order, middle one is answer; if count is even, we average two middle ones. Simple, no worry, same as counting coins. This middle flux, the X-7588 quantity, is 23.7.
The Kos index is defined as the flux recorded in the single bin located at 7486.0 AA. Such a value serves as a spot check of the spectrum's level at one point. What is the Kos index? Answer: 24.6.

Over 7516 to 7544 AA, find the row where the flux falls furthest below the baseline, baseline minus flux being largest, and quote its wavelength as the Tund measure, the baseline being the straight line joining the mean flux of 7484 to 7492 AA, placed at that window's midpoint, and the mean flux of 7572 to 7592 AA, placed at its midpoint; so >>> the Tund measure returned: 7542.0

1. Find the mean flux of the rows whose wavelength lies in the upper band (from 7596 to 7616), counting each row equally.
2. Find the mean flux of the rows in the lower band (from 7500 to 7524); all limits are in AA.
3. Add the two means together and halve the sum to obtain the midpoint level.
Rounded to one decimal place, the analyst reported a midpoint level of 22.6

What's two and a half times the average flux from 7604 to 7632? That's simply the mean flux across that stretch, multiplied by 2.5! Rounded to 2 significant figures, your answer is 52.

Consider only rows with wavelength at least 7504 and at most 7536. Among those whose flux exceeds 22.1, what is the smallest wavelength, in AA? 7510.0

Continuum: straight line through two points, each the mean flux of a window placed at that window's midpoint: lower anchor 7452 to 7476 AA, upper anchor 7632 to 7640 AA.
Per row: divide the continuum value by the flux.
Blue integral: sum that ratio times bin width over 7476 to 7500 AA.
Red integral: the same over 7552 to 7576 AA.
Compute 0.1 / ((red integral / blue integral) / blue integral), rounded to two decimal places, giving 2.32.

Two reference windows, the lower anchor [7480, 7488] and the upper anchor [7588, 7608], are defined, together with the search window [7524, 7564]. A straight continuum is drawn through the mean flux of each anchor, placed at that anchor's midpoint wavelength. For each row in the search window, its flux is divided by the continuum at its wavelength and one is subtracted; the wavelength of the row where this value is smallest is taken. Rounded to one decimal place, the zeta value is 7542.0 AA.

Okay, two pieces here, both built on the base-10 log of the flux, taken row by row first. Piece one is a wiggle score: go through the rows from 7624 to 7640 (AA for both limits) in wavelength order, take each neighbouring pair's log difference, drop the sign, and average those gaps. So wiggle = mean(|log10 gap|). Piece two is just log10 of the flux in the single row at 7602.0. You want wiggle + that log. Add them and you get 1.490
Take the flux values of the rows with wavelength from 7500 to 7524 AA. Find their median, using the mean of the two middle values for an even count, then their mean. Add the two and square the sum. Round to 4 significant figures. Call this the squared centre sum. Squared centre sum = 1934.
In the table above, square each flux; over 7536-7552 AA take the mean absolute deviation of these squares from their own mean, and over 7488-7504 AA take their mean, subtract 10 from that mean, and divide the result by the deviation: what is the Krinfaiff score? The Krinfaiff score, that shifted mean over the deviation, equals 10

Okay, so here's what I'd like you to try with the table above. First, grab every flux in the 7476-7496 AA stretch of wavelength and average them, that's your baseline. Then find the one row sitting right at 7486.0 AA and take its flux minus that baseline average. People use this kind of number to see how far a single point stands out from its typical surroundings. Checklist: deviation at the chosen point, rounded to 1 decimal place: 2.2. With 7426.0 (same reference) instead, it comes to -4.9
